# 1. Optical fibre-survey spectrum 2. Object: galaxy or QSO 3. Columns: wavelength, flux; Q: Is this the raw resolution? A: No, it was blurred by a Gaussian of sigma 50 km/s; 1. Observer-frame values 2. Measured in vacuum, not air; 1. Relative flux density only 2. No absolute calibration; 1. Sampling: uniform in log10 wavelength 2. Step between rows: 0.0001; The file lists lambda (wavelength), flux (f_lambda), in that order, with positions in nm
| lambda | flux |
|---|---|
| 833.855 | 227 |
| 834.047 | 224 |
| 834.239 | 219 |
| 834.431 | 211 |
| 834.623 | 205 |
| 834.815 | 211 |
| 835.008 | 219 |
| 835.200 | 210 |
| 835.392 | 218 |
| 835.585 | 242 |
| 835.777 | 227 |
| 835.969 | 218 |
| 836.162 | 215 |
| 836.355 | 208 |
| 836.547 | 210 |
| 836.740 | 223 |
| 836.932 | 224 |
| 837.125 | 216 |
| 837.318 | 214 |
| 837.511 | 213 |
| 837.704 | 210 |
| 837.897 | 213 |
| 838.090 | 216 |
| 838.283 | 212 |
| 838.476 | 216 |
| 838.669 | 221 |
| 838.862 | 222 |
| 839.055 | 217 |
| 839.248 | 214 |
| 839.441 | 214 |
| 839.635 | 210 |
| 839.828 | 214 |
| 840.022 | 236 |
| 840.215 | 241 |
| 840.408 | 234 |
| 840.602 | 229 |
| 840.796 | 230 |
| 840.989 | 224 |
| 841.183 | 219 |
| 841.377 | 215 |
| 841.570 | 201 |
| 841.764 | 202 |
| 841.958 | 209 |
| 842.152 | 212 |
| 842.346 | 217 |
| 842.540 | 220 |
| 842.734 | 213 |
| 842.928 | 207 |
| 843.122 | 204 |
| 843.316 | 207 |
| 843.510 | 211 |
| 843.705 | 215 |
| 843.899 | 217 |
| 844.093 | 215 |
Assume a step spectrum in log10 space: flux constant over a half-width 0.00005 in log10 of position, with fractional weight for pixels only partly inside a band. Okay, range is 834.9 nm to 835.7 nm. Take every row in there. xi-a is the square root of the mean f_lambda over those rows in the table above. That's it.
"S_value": 14.9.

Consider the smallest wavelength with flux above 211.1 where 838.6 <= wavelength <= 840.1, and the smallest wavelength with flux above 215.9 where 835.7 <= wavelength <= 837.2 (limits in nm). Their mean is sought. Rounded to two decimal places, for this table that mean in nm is 837.22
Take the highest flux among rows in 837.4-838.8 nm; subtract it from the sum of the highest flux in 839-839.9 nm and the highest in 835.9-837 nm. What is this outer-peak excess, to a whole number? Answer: 220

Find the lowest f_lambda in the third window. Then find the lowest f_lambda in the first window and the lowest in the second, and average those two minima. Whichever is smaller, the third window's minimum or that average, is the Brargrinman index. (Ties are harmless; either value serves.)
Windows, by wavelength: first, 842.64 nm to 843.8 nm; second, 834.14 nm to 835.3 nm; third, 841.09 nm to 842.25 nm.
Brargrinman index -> 201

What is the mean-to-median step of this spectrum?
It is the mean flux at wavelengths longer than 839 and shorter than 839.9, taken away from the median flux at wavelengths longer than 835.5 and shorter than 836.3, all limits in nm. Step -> 9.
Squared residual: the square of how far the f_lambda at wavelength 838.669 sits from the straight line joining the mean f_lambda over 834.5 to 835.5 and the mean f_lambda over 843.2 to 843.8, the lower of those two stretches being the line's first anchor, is 83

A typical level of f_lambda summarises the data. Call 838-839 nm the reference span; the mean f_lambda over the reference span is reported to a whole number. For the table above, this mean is 217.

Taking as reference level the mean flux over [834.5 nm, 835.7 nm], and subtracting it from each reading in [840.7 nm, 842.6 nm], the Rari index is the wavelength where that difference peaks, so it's 840.796 nm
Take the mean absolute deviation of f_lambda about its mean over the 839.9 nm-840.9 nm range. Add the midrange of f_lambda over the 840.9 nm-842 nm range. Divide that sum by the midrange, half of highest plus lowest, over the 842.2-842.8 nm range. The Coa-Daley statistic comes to 1.00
